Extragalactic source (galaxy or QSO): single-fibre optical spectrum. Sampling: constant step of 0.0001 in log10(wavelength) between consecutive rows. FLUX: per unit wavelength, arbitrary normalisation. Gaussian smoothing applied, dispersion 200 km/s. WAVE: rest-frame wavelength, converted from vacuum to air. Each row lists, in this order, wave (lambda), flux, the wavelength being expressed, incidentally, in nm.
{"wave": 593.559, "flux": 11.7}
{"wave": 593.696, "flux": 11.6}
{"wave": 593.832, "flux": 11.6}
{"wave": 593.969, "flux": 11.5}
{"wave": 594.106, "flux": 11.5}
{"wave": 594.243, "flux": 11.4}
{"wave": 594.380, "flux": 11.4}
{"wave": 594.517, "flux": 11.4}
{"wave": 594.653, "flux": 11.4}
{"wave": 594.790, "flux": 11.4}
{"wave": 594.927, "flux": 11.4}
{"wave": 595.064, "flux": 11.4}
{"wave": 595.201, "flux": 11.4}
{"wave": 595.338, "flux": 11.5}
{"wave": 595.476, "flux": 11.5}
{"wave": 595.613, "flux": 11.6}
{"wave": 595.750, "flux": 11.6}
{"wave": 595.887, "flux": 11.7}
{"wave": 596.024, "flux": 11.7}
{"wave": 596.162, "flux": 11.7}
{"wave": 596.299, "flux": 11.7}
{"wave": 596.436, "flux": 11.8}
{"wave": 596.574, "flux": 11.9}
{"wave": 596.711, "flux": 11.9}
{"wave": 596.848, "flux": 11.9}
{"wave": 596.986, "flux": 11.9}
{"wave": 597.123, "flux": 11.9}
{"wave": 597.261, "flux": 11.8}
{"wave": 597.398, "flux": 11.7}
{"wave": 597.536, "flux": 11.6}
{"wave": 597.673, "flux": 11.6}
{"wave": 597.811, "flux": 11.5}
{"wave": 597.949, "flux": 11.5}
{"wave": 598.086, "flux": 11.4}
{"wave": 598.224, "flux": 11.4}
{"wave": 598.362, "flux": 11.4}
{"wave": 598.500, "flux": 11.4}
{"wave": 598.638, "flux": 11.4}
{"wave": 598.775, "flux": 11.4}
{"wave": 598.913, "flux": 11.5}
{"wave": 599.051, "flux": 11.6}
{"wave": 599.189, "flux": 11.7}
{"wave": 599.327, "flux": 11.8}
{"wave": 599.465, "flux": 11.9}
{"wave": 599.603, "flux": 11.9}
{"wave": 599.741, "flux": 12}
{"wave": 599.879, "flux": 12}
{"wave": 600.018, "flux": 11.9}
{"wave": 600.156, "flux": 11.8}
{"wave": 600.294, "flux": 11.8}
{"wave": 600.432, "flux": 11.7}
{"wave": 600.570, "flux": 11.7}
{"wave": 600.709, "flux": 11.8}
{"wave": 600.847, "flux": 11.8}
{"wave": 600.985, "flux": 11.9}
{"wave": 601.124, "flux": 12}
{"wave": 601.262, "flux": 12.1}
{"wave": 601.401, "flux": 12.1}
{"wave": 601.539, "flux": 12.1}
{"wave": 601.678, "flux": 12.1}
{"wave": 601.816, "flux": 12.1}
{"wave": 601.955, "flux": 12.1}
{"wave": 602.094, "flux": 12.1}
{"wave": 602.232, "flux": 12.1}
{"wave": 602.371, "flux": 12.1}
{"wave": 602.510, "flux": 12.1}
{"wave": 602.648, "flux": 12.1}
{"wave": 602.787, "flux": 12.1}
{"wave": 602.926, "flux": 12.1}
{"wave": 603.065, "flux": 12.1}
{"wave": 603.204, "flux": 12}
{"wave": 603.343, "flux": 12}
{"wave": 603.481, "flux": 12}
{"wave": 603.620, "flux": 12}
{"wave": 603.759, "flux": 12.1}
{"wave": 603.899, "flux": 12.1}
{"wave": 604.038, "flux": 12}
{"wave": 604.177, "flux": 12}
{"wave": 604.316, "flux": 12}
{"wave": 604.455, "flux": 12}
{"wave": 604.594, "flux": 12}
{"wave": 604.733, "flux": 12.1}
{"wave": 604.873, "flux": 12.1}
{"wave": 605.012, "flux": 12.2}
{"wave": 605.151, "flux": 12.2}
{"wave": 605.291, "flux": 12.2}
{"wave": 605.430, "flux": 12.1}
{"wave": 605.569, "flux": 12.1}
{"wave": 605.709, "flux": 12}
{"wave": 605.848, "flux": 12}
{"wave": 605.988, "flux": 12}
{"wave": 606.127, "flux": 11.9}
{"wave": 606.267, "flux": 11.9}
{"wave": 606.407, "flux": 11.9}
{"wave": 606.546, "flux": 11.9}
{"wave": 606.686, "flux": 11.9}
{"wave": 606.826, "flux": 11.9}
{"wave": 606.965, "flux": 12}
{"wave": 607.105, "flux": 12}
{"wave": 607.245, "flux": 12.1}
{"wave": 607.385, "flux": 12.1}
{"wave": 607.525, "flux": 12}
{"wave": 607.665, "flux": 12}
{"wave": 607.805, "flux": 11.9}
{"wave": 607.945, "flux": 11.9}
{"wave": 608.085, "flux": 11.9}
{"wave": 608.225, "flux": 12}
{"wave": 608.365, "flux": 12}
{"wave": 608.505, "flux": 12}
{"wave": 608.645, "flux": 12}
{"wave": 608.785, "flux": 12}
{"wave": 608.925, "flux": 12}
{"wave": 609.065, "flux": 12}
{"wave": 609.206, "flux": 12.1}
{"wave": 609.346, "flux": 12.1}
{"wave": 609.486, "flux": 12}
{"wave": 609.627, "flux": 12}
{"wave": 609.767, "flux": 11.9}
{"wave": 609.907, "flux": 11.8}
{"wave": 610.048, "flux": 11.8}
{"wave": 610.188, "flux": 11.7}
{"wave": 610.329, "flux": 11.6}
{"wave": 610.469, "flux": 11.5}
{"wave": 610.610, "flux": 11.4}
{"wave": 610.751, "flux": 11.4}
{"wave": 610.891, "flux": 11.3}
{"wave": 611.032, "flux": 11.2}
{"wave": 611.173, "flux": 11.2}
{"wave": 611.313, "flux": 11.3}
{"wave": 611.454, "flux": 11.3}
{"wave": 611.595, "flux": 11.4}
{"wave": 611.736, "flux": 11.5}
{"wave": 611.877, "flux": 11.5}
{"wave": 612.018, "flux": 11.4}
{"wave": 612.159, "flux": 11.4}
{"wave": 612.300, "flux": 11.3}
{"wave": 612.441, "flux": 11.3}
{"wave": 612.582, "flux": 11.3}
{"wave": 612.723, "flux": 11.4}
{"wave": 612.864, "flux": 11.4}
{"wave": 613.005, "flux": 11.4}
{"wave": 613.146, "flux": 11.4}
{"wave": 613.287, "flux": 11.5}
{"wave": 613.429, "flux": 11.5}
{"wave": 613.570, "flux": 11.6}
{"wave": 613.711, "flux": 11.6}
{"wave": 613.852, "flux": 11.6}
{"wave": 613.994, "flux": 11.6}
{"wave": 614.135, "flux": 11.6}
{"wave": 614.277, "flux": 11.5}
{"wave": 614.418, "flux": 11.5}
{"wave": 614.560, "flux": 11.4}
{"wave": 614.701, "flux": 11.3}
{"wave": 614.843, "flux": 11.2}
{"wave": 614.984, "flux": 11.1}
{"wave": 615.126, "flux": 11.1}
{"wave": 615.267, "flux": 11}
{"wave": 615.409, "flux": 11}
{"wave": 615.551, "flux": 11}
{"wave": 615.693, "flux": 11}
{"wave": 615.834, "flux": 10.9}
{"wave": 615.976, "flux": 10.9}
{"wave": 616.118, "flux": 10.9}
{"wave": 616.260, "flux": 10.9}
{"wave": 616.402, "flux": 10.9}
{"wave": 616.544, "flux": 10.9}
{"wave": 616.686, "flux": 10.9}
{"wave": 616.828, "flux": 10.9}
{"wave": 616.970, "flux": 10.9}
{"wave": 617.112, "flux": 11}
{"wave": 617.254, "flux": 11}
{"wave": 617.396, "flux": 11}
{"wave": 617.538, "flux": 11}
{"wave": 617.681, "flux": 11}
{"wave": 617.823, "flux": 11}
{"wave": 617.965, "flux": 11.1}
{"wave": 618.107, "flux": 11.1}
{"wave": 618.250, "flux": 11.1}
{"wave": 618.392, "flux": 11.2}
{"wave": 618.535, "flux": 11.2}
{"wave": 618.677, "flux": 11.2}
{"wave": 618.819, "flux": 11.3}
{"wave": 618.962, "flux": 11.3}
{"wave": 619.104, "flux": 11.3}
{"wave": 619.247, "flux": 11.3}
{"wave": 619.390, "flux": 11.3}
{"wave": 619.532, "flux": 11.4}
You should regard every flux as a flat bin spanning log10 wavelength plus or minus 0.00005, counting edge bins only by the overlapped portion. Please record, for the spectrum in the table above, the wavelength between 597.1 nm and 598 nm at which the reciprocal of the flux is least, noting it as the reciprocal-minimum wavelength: 597.123 nm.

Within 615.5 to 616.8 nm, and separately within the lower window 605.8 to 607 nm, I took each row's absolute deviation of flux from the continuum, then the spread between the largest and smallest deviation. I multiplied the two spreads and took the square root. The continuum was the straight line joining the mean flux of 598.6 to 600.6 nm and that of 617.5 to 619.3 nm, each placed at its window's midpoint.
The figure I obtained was 0.11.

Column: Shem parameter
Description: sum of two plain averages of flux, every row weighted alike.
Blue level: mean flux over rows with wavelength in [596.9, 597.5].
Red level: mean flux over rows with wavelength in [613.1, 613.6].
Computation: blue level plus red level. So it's 23.3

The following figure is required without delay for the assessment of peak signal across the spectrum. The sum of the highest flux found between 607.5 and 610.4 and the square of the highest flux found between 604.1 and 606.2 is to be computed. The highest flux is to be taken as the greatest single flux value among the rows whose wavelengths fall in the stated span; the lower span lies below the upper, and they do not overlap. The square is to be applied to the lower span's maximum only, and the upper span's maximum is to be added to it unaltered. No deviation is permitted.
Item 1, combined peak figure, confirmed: 161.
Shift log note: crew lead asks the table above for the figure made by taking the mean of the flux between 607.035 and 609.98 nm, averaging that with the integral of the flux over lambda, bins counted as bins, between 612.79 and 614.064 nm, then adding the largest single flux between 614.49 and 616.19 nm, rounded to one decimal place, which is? 24.7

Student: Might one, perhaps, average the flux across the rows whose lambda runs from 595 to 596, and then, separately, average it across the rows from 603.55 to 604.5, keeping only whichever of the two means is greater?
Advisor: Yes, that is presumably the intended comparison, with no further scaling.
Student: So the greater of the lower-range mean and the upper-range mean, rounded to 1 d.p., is 12.0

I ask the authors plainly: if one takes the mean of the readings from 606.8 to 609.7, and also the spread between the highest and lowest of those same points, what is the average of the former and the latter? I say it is 6.10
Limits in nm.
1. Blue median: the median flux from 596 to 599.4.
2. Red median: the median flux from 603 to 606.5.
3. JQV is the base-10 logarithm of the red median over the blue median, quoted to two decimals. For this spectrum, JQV 0.01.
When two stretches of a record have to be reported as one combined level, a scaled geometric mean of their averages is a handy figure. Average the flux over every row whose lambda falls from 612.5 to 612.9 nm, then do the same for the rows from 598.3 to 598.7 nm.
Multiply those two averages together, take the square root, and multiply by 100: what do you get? 1138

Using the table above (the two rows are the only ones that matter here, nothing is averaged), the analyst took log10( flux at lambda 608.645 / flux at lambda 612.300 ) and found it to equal 0.026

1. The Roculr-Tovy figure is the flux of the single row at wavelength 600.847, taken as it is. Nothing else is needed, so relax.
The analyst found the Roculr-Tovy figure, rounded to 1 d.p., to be 11.8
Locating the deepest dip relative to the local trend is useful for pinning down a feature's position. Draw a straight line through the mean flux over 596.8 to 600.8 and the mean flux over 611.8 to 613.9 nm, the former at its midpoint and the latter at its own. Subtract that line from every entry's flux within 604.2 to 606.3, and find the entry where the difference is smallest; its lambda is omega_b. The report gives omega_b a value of 606.127 nm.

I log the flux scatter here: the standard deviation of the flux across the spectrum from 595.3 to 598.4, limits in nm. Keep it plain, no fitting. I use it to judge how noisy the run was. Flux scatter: 0.17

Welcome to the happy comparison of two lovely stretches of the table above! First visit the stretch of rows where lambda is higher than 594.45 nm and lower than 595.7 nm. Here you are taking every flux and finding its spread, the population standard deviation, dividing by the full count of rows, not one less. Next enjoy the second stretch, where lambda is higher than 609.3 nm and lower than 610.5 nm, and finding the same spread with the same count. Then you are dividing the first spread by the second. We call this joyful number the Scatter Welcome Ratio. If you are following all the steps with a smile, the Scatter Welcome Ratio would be 0.4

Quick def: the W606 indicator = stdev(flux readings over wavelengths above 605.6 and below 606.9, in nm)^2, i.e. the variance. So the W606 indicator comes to 0.002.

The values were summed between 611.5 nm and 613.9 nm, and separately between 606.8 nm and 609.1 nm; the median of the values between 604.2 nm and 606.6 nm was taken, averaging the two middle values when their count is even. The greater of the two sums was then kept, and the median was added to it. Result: 216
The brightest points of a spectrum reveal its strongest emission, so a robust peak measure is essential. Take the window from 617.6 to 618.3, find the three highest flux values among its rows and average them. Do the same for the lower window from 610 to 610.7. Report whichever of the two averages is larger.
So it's 11.7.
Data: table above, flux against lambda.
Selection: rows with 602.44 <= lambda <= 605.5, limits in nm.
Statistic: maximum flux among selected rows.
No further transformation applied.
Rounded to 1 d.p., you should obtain 12.2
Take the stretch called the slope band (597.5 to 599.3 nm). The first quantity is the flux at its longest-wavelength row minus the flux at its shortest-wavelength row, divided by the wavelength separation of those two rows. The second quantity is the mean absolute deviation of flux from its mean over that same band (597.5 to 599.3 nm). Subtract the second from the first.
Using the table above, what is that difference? -0.02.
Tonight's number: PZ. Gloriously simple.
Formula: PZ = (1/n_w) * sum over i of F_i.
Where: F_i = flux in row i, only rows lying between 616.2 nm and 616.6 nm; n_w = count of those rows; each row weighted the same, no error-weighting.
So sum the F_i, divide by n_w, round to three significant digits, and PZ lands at 10.9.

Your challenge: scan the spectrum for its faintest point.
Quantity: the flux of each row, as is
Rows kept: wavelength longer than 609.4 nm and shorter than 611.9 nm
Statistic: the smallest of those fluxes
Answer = 11.2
